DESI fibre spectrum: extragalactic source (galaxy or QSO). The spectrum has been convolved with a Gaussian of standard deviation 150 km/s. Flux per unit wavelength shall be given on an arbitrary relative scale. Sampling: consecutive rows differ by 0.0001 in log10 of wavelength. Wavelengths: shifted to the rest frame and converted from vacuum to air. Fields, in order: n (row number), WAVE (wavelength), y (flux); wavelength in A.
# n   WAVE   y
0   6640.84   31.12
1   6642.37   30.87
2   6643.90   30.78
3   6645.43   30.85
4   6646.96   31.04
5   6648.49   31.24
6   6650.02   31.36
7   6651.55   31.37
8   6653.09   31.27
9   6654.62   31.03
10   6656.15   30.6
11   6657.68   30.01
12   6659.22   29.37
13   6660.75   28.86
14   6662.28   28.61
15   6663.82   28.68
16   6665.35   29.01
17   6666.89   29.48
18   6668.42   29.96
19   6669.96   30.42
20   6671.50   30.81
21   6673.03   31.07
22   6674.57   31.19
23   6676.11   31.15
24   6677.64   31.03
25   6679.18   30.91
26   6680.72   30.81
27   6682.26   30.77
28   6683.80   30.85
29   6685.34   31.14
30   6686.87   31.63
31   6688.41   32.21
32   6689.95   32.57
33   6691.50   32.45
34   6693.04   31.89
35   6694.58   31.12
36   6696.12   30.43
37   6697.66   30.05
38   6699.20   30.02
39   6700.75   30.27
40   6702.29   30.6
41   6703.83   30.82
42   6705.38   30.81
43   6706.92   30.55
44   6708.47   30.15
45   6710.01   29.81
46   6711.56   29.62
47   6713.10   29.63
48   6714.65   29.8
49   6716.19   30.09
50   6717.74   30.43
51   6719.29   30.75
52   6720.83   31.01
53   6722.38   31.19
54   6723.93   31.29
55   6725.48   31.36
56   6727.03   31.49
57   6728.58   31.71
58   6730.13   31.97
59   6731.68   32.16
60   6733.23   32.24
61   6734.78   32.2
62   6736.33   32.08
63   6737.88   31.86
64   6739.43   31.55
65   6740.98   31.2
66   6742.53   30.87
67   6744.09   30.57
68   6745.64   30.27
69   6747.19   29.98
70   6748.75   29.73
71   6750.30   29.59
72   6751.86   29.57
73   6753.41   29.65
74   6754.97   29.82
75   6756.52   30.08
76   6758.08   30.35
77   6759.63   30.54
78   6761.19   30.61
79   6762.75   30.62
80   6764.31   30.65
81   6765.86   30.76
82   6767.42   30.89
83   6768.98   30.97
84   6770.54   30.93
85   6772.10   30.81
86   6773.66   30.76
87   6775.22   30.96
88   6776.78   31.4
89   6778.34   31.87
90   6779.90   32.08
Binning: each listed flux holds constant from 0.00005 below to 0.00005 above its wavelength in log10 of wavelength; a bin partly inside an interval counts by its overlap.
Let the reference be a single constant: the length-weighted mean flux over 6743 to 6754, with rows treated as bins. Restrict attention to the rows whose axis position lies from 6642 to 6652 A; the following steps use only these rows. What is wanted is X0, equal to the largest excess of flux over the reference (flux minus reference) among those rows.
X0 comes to 1.4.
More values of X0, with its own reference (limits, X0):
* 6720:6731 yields 2.0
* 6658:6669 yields 0.0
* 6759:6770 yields 1.0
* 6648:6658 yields 1.4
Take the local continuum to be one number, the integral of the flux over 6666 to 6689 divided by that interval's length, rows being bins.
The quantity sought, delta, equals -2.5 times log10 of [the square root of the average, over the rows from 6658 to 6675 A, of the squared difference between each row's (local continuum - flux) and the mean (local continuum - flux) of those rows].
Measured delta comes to 0.1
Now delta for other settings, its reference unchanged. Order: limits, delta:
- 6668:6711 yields 0.4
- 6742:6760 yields 1.0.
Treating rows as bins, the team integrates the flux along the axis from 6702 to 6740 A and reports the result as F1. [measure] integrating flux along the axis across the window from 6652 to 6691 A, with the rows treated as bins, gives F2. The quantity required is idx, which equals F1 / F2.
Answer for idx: 0.99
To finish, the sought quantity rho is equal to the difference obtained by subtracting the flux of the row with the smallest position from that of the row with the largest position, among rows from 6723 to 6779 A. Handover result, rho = 0.6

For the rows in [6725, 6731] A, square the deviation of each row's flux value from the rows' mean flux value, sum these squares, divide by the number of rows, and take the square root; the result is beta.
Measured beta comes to 0.232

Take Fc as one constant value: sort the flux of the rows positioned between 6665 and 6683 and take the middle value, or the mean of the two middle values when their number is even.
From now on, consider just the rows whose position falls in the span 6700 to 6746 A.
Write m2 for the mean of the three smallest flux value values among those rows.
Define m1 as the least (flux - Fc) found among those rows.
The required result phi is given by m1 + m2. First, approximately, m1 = -1.19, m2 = 29.7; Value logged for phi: 28.5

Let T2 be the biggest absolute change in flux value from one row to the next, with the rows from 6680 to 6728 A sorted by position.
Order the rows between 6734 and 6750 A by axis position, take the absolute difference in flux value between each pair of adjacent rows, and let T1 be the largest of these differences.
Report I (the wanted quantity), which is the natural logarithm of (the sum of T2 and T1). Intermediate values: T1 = 0.35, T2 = 0.77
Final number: 0.11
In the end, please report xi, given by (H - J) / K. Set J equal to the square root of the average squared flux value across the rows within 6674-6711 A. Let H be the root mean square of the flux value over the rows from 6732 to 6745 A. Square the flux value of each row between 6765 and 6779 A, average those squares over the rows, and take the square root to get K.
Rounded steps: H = 31.6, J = 31.0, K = 31.0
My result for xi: 0.02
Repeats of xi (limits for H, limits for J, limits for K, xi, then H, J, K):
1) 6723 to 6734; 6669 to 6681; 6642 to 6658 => 0.03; 31.7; 30.9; 30.9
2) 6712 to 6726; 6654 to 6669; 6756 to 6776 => 0.03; 30.6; 29.6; 30.7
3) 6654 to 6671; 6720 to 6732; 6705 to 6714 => -0.06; 29.6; 31.5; 30.1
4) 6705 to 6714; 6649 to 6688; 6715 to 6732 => -0.01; 30.1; 30.5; 31.2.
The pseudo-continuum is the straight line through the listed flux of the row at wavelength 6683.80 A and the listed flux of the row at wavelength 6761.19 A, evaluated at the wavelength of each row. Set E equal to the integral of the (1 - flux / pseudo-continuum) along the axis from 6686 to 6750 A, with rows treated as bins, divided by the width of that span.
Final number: -0.01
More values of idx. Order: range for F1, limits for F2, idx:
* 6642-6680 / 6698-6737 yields 0.96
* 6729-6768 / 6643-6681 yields 1.04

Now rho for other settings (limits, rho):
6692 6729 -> -0.2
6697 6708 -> 0.5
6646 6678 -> 0.0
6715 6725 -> 1.2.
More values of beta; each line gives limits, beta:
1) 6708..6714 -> 0.214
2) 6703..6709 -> 0.272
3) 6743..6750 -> 0.314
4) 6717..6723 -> 0.286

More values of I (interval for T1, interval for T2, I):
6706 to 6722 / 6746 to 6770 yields -0.40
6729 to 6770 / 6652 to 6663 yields -0.01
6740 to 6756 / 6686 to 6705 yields 0.10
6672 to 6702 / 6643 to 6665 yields 0.34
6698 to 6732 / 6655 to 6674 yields 0.04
